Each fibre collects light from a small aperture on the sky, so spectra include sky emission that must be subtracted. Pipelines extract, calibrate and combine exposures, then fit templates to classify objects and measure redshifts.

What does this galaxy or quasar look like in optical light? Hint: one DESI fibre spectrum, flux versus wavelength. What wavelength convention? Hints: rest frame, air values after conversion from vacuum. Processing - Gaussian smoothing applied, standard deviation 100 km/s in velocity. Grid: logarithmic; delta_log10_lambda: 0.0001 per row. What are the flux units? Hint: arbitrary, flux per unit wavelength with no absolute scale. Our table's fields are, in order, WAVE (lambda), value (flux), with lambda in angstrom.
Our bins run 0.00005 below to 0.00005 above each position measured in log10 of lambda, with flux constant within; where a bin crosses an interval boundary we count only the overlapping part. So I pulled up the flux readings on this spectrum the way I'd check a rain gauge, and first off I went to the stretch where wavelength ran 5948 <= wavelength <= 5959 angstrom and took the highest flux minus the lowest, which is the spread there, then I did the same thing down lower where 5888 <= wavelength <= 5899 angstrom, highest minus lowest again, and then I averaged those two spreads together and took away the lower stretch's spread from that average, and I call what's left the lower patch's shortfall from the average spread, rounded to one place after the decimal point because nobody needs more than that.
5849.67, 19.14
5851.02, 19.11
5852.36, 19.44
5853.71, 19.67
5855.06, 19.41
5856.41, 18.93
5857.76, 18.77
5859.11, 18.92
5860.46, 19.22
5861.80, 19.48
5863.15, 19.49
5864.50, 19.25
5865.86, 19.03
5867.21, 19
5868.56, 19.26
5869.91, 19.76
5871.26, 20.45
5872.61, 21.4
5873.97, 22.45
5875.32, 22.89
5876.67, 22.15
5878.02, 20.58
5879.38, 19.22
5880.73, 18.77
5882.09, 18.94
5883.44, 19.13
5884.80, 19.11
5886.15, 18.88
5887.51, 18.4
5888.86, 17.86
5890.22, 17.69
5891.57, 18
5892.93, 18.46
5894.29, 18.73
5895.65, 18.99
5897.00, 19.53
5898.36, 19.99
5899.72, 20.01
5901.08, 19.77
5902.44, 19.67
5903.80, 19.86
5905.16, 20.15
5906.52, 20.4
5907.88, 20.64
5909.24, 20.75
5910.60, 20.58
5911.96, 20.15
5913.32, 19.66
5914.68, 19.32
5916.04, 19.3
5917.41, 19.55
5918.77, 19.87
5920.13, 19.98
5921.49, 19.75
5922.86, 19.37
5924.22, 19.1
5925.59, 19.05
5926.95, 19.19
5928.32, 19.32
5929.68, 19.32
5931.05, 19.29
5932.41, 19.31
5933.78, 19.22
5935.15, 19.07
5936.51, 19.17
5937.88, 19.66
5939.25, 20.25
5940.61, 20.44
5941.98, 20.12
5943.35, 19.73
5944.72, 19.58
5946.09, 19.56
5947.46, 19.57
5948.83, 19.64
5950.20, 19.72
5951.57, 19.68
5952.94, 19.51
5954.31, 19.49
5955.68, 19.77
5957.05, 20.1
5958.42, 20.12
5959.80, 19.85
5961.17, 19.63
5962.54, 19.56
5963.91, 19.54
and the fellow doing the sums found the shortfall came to -0.8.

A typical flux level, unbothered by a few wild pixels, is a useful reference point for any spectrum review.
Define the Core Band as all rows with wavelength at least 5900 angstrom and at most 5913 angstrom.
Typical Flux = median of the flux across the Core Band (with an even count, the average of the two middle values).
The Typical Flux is 20.15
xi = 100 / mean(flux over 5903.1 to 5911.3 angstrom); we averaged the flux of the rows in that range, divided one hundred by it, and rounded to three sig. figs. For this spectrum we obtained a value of 4.90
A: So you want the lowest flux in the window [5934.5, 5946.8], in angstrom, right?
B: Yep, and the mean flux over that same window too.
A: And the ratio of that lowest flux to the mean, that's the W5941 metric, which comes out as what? 0.966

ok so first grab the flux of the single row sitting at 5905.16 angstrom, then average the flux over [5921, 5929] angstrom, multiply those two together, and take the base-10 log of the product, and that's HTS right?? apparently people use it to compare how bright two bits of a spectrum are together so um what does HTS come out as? 2.59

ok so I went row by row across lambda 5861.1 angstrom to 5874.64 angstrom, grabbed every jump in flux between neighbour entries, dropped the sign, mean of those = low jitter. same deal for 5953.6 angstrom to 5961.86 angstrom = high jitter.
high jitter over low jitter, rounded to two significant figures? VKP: 0.51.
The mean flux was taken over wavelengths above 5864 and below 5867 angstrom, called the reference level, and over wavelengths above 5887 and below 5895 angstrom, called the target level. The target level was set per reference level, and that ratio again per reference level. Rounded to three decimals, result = 0.050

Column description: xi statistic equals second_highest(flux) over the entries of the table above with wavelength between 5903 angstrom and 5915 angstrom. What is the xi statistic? 20.64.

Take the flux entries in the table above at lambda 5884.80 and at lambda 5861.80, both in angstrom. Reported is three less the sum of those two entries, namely -35.6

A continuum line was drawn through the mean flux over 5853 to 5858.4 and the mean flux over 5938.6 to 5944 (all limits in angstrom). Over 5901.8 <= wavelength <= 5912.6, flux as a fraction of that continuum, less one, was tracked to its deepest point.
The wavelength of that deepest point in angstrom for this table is 5902.44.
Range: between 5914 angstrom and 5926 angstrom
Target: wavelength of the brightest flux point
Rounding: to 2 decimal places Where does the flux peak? 5920.13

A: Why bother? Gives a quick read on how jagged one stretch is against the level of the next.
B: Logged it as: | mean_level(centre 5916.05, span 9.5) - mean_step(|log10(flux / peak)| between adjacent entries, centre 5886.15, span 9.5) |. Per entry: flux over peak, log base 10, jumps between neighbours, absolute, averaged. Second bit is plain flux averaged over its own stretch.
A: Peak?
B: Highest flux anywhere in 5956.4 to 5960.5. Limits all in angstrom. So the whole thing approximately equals 19.7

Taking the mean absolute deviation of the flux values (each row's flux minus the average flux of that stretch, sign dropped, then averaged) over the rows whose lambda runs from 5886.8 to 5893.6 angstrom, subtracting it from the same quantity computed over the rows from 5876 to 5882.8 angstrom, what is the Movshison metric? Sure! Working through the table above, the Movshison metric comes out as 0.9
